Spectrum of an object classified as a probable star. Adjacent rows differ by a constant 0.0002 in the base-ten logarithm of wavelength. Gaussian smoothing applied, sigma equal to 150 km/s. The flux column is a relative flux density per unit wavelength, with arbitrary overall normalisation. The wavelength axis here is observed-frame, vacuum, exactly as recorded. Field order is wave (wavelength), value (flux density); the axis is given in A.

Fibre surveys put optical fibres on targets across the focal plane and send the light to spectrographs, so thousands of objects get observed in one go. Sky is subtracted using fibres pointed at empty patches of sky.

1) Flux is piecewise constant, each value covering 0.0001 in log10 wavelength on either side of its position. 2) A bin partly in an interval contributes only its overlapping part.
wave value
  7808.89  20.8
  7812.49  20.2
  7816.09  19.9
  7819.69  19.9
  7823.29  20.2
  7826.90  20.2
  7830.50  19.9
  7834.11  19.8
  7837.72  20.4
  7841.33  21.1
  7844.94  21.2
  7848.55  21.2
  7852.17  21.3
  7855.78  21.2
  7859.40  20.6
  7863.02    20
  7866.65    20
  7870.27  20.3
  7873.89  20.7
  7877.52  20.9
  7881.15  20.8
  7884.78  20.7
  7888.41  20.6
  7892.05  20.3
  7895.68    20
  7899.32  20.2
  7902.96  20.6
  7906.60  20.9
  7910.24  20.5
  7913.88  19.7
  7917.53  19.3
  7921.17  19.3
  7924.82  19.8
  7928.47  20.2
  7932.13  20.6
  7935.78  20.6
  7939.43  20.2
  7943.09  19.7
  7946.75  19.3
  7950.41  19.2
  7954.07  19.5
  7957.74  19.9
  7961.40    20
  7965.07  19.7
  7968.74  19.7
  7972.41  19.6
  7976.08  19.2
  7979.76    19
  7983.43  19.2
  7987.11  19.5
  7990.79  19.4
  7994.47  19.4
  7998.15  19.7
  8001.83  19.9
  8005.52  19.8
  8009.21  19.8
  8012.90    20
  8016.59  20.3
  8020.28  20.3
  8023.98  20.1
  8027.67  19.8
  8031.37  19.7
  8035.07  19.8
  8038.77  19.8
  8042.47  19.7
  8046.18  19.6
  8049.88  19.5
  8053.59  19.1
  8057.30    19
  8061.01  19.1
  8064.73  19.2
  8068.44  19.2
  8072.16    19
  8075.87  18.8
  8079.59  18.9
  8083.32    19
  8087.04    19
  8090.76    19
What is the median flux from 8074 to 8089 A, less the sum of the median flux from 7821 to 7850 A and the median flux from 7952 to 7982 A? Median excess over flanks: -21.0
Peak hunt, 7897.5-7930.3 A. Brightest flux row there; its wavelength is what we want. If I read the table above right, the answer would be 7906.60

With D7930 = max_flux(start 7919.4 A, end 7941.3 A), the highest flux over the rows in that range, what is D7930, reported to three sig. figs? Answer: 20.6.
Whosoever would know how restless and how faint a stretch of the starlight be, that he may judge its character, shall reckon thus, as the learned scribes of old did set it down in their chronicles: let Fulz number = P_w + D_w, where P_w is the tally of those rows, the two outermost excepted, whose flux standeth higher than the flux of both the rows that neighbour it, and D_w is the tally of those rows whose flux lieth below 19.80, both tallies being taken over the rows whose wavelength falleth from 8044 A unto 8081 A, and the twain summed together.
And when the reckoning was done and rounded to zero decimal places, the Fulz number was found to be 10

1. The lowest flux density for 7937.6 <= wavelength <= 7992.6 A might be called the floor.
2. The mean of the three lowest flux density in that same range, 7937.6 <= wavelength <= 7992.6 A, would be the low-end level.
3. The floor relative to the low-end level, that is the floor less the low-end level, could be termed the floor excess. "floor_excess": -0.13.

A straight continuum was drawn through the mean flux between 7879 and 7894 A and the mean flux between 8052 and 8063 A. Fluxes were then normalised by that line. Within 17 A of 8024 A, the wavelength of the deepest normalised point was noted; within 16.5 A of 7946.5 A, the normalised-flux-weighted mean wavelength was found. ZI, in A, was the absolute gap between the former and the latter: 62.5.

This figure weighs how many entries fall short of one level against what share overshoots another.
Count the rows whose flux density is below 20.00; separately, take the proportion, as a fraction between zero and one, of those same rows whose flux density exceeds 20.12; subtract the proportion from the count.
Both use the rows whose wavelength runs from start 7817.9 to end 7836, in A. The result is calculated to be 3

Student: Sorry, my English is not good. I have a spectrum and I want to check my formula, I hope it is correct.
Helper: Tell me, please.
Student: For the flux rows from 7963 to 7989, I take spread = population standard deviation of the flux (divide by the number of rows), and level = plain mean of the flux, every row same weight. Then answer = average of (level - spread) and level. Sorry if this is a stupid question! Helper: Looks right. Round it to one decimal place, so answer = 19.3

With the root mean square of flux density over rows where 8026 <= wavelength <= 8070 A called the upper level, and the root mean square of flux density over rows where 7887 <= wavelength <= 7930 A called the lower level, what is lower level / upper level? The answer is 1.034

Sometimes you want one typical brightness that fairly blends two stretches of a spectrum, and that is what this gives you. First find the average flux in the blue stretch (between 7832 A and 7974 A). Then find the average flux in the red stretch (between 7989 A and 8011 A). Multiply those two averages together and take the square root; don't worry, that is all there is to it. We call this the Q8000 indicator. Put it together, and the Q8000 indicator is 20.0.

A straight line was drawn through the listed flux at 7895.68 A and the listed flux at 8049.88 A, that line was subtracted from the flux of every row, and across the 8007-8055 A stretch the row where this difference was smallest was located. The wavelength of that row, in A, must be 8053.59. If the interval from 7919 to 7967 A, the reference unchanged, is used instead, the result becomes 7950.41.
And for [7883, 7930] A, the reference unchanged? 7917.53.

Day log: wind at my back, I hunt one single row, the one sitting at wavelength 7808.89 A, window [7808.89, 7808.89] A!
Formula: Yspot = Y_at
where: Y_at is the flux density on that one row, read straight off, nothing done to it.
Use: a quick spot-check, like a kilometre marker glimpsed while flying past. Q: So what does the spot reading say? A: 20.8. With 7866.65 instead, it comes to 20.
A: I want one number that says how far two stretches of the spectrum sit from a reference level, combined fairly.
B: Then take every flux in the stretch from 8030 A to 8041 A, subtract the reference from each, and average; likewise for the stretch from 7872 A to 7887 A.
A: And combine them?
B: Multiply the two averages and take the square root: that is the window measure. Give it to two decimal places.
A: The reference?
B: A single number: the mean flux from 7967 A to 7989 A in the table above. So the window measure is 0.75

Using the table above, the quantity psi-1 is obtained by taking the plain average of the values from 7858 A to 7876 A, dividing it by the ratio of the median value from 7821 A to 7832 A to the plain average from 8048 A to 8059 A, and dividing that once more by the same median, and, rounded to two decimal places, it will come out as 0.96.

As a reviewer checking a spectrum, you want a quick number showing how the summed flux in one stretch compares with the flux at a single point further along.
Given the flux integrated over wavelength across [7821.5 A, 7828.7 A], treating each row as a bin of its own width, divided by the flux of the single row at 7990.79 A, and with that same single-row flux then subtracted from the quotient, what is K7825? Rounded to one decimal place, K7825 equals -11.9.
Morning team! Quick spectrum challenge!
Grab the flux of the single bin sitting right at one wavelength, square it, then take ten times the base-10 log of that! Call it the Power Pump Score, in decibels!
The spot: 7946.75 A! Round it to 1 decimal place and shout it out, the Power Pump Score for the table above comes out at 25.7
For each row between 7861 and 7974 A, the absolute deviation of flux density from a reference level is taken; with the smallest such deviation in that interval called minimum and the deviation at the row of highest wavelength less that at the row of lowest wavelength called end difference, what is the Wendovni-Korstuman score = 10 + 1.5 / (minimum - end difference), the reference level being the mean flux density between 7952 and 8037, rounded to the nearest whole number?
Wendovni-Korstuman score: 18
